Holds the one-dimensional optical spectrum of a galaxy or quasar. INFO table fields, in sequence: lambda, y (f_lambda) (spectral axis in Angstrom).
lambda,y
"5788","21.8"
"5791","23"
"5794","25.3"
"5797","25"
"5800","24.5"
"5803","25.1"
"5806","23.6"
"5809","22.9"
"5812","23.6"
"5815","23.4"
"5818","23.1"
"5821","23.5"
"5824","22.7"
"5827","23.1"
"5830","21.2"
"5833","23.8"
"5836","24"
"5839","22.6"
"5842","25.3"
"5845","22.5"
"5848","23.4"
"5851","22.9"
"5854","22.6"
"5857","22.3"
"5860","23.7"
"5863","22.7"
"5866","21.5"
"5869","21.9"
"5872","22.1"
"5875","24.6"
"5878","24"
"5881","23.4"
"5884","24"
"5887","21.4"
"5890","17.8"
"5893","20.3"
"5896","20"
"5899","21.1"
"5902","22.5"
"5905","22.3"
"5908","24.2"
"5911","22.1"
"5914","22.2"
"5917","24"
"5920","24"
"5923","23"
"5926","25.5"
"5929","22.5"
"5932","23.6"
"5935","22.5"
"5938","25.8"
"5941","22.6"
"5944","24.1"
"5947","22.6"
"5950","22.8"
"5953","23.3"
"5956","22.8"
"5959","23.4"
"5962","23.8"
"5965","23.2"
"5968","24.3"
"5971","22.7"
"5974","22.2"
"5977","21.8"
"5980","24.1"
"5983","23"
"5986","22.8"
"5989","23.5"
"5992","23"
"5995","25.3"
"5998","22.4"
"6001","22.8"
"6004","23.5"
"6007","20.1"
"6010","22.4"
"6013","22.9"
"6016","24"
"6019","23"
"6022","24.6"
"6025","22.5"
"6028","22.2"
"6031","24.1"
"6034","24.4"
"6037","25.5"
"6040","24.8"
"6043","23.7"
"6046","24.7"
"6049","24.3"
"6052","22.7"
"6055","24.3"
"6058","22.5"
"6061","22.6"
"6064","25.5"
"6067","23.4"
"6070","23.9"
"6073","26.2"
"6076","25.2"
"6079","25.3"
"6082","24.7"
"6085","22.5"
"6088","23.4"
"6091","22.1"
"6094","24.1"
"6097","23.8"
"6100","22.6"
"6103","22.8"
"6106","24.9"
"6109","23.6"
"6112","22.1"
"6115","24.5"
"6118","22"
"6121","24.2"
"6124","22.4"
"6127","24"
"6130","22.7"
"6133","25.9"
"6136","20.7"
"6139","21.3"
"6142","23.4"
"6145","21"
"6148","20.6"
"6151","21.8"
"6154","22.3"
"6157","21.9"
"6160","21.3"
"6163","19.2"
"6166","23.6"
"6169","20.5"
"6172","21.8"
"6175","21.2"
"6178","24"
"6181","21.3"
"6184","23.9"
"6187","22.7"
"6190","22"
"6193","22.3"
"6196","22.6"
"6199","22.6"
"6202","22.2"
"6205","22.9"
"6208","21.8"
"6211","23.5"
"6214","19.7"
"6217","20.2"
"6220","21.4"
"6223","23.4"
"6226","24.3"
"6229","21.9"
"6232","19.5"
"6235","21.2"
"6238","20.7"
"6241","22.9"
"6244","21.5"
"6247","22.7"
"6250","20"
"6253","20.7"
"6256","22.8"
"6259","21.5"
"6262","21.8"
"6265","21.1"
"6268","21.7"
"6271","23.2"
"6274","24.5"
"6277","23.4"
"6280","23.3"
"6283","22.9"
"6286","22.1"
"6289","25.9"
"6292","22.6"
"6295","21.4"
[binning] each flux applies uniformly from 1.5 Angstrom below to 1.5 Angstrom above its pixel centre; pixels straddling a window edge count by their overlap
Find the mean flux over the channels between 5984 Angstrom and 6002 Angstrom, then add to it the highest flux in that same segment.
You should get 48.6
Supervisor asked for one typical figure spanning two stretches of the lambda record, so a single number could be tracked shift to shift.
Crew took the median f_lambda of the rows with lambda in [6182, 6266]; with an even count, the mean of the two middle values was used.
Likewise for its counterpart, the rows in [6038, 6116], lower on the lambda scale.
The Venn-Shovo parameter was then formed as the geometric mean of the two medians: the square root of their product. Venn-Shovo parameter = 22.9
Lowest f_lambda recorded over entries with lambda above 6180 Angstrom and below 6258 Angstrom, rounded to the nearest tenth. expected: 19.5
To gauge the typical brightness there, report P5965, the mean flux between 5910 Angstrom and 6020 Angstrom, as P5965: 23.2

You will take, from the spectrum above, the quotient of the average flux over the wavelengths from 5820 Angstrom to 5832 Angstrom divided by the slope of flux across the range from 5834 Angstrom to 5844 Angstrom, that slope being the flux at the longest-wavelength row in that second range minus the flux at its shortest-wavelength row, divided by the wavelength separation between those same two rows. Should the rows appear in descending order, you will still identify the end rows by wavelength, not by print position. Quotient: 104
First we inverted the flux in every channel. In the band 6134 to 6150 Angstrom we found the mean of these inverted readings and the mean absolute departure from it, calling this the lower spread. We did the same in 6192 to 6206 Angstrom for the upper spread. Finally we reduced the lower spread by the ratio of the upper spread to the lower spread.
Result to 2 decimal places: -0.26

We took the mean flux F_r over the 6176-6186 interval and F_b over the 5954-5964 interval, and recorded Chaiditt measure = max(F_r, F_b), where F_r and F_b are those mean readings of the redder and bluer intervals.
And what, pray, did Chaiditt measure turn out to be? 23.3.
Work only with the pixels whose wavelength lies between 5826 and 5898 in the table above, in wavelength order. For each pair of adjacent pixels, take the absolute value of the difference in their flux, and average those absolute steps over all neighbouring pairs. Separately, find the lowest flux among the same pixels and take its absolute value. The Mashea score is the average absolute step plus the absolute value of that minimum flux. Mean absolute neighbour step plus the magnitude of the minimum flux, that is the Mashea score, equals 19.2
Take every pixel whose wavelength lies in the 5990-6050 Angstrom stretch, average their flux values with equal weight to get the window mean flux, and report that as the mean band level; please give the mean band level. 23.5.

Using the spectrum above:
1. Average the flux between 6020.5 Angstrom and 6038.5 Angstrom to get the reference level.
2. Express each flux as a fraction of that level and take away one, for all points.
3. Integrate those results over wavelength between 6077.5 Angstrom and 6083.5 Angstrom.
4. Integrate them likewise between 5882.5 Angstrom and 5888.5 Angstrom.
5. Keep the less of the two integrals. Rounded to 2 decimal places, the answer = -0.30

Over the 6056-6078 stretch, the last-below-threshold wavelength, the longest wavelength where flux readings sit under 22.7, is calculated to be 6061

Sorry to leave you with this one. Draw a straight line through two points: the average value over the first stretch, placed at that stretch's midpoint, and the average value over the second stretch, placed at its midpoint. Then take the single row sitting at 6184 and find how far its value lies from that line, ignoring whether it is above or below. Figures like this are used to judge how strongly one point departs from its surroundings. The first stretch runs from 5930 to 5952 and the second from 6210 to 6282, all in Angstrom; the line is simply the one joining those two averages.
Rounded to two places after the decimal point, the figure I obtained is 1.65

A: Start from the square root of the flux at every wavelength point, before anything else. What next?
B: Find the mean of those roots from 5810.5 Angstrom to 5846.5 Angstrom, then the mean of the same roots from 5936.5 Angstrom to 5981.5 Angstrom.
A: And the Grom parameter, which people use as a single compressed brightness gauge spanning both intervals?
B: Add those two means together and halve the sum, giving 4.82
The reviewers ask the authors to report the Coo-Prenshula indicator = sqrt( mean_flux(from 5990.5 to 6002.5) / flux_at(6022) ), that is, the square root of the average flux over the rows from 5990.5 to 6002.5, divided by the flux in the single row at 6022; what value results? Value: 0.97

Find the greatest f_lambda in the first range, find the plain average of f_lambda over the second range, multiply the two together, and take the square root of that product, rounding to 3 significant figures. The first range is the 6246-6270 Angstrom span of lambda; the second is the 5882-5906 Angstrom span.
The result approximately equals 22.0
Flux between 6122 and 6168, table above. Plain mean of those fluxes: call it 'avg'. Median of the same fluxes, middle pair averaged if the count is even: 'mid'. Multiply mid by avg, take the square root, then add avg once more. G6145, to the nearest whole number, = 44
